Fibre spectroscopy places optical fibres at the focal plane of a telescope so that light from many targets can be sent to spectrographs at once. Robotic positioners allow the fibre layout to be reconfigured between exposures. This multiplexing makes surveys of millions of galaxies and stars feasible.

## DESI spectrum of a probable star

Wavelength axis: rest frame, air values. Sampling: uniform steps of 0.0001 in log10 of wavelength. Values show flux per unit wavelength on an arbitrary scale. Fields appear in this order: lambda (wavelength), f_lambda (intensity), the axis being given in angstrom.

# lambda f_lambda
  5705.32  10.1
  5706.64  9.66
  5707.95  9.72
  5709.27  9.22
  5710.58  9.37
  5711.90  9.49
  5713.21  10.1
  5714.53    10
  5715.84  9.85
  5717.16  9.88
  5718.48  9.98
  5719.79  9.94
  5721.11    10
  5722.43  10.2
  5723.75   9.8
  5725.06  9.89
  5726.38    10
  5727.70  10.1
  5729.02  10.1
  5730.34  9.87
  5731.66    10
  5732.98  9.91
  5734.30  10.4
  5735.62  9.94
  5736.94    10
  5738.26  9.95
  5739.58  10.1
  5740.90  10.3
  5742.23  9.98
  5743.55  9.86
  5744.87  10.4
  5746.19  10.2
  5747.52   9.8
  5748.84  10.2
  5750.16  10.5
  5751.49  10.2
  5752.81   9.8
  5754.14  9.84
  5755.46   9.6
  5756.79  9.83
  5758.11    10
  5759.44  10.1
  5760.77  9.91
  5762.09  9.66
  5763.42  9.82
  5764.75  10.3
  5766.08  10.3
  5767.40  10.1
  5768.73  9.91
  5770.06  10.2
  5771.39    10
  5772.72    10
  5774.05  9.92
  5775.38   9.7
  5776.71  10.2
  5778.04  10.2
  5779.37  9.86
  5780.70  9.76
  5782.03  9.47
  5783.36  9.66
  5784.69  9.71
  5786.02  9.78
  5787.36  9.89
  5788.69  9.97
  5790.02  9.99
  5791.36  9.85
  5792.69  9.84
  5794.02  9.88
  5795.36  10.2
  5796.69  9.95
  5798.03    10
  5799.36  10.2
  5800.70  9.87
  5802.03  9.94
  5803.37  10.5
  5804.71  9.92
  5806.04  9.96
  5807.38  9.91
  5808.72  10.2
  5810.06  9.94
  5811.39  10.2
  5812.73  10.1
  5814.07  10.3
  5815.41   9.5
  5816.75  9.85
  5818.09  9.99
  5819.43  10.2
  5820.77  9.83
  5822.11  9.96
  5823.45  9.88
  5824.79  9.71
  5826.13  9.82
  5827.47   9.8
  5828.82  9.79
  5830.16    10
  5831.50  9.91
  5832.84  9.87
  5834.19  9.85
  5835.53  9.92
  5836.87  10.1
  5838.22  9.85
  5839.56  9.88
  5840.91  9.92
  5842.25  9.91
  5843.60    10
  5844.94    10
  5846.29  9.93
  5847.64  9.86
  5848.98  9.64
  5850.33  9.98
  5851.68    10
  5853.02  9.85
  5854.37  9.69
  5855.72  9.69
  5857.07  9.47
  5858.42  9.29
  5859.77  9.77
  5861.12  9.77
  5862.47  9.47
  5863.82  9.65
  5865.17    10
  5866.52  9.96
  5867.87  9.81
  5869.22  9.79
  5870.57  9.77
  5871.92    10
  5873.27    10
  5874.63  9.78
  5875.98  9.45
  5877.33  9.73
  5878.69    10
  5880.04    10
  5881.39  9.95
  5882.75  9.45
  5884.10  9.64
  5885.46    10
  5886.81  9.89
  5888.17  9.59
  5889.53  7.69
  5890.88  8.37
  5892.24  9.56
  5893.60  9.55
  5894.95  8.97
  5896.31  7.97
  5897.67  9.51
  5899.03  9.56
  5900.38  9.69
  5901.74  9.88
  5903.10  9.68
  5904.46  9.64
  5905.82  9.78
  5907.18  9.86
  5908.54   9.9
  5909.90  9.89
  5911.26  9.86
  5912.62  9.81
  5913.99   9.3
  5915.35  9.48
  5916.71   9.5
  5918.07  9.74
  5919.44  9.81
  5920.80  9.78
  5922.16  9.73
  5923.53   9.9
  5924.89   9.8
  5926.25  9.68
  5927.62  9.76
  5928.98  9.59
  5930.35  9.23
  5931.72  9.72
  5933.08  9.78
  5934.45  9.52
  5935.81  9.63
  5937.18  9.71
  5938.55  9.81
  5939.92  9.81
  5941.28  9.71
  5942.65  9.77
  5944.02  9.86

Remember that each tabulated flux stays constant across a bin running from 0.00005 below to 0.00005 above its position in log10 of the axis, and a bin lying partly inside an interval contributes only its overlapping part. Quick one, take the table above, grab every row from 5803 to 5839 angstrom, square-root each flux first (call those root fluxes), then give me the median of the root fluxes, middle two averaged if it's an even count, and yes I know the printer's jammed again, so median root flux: 3.15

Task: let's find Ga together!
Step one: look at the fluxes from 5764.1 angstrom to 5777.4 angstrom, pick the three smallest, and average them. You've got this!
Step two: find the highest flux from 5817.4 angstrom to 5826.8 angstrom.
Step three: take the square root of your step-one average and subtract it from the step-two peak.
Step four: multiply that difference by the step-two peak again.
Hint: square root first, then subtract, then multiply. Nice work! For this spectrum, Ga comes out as 72.0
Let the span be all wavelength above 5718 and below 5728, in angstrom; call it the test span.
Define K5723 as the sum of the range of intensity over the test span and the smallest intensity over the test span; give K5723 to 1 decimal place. 10.2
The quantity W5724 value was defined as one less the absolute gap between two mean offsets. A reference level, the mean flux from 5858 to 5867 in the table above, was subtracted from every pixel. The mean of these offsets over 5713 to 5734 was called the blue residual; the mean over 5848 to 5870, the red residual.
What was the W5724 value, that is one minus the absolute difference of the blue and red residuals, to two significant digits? 0.76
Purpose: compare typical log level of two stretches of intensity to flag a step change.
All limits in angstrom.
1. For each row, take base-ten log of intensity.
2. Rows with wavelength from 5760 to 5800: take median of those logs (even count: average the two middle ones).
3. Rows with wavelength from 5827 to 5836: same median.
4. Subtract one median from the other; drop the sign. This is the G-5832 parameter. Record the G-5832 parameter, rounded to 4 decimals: 0.0020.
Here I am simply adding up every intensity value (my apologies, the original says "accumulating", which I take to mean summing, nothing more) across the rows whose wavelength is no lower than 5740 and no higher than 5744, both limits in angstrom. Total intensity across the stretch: 30.14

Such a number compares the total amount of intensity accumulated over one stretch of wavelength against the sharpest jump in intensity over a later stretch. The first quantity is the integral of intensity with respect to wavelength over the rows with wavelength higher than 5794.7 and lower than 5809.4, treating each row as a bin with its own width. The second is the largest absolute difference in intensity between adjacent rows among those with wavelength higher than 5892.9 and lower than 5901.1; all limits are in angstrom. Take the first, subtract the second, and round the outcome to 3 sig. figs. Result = 146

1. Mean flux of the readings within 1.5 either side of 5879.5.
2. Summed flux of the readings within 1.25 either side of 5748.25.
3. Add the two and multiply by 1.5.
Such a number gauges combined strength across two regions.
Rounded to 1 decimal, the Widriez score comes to 45.0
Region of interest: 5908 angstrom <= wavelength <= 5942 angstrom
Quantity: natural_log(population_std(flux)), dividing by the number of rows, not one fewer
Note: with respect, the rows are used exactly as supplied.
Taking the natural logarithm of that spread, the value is -1.76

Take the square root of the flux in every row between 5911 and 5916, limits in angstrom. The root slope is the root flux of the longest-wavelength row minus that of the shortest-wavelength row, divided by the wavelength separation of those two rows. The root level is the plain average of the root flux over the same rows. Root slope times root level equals -0.046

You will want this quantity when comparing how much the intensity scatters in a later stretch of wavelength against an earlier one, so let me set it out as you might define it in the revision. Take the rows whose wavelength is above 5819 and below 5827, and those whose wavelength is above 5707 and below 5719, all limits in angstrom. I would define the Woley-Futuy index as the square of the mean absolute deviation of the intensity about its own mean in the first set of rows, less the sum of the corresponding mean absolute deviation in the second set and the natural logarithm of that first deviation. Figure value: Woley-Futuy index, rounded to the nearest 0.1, 1.9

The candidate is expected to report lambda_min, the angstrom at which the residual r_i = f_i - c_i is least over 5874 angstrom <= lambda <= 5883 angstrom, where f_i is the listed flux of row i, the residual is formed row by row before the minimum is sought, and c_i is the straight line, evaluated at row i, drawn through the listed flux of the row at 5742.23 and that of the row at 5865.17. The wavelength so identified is 5882.75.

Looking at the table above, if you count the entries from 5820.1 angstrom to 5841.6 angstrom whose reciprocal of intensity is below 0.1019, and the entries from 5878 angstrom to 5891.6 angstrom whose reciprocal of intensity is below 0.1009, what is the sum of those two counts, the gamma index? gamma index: 17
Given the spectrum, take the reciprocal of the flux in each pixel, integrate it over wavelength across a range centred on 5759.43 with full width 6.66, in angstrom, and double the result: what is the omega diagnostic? 1.3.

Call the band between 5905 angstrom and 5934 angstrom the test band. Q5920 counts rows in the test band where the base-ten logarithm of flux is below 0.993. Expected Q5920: 16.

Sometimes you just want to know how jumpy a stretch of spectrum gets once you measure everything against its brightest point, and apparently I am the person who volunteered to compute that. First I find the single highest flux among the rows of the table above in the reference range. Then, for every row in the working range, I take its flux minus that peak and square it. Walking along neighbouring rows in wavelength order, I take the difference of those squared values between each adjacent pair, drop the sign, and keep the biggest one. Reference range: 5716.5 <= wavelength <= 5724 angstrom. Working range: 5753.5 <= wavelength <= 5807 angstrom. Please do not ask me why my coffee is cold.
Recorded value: 0.34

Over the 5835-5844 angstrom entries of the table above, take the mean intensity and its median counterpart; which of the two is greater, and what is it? 9.9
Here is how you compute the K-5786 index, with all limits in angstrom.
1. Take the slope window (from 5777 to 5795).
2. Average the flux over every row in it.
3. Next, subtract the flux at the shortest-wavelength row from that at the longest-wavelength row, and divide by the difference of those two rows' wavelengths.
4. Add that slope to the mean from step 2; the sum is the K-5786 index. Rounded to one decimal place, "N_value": 9.8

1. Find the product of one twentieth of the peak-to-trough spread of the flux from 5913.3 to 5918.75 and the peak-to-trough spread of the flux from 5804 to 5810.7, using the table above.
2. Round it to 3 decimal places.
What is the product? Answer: 0.006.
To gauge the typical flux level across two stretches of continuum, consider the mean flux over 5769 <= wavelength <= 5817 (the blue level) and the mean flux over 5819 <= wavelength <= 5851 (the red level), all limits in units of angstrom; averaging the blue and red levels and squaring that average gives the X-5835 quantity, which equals 98.6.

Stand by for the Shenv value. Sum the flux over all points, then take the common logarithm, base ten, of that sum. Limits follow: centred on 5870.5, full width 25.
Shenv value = 2.27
